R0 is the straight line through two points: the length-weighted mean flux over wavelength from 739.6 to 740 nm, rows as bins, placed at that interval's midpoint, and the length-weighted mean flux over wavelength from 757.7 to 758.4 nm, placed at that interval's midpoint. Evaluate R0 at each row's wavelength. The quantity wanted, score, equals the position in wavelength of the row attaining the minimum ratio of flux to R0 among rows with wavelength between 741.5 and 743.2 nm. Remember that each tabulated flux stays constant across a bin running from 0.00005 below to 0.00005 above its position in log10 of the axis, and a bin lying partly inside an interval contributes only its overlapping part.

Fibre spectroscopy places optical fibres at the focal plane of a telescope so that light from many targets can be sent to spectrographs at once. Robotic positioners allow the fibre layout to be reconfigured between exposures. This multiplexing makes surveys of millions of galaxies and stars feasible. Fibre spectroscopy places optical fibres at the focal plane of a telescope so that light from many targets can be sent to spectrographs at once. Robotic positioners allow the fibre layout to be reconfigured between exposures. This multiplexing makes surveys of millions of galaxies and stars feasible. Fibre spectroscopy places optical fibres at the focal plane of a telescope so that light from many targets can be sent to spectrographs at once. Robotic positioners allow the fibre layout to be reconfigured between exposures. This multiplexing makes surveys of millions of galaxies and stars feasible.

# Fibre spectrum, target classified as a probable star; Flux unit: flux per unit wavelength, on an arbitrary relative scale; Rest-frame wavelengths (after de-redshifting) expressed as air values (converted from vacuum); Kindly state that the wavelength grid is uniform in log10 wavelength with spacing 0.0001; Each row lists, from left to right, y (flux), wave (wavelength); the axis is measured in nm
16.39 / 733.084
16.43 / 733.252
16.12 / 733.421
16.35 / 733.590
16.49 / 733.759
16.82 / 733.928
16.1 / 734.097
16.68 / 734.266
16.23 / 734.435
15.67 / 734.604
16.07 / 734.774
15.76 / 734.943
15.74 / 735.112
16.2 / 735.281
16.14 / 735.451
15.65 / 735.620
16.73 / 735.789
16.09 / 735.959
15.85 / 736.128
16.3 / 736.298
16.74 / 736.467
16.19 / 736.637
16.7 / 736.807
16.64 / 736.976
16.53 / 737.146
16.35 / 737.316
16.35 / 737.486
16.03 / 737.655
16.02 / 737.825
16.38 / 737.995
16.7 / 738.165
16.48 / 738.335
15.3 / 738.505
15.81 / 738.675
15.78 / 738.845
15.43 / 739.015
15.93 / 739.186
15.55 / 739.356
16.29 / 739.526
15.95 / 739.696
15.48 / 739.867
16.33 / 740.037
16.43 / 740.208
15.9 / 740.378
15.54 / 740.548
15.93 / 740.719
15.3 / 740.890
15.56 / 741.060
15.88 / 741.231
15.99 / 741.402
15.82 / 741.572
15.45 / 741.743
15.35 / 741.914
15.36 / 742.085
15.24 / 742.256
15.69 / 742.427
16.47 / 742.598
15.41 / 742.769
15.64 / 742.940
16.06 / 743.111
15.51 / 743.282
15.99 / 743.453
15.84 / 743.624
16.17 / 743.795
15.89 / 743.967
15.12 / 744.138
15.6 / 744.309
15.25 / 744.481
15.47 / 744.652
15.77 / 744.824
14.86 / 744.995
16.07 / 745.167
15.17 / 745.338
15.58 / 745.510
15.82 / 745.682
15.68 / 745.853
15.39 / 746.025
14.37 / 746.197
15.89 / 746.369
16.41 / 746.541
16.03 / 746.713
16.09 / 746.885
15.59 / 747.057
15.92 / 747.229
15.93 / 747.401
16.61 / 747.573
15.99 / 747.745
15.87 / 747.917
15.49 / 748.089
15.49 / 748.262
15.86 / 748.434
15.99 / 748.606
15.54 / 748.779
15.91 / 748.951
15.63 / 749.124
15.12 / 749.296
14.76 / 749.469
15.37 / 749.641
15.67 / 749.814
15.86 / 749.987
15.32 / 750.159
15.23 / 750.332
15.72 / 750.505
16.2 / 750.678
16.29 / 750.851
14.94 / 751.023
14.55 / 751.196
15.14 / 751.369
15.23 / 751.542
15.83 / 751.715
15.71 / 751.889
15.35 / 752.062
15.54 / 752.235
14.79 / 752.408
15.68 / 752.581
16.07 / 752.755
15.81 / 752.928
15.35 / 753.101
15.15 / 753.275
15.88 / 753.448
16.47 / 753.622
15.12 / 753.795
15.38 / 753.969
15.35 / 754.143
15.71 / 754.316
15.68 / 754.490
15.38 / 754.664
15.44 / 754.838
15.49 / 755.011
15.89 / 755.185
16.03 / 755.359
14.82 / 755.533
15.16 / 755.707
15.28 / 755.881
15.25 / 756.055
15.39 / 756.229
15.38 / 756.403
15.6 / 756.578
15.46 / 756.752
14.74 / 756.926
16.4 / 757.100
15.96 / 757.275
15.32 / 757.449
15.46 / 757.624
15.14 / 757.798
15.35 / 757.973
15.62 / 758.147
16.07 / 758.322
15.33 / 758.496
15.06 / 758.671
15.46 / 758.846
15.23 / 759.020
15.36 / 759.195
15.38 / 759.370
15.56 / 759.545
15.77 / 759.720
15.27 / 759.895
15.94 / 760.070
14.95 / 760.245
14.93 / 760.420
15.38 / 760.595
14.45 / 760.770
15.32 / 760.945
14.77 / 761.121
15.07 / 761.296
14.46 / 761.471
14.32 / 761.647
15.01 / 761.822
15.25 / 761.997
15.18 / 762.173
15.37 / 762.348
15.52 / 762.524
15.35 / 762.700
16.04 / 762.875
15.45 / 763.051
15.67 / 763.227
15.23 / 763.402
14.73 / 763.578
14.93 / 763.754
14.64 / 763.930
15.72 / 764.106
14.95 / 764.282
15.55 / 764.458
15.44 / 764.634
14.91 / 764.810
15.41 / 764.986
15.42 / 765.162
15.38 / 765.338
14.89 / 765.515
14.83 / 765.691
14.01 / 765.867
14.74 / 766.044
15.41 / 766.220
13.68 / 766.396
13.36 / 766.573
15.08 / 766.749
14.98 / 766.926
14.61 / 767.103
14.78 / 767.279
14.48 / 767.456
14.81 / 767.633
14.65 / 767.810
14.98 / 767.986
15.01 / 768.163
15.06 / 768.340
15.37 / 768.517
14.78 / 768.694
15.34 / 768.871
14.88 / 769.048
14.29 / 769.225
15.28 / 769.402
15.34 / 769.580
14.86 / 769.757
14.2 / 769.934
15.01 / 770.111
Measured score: 742.256 nm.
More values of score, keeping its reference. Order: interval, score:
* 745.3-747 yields 746.197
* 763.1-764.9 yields 763.930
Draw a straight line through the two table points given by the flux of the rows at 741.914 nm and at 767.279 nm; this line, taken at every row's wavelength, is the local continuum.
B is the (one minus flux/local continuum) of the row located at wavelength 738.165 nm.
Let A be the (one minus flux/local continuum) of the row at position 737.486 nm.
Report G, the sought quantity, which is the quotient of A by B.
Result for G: 1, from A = -0.06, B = -0.082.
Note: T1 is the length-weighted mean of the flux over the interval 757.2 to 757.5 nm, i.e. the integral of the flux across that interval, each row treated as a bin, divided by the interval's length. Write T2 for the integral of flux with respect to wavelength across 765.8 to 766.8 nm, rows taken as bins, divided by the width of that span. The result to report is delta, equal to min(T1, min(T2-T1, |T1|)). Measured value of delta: -1.3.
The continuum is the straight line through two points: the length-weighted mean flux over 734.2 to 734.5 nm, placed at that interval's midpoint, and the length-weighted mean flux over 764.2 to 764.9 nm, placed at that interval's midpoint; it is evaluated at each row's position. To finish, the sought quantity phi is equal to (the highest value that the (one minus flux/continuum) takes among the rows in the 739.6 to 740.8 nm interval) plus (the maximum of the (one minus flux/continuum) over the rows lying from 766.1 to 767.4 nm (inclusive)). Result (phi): 0.16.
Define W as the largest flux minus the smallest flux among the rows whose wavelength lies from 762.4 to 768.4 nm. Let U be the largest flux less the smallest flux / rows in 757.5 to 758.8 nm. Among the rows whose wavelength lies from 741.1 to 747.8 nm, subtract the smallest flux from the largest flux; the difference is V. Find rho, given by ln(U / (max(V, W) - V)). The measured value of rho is 0.8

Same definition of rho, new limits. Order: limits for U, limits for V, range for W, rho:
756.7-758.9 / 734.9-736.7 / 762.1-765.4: 1.7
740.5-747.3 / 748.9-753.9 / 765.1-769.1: 2.7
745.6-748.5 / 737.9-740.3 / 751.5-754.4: 2.1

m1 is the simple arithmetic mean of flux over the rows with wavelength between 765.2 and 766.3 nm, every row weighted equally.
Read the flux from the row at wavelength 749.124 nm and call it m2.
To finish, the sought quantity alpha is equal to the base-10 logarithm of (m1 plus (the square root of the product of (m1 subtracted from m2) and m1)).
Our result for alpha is 1.26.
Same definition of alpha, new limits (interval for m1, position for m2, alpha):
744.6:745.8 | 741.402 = 1.26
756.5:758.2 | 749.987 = 1.25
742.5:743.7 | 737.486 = 1.27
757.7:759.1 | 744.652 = 1.21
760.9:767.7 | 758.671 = 1.20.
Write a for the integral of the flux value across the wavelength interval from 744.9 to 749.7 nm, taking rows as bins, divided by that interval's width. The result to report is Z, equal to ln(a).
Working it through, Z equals 2.75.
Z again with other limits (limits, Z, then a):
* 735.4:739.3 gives 2.78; 16.2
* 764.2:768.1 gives 2.70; 14.8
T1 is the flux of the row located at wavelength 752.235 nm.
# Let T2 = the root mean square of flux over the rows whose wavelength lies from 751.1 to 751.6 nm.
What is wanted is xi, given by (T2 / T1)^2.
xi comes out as 0.93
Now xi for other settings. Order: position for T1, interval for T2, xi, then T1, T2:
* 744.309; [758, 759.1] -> 0.98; 15.6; 15.5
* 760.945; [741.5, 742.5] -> 1.02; 15.32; 15.5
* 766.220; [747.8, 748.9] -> 1.04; 15.41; 15.7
